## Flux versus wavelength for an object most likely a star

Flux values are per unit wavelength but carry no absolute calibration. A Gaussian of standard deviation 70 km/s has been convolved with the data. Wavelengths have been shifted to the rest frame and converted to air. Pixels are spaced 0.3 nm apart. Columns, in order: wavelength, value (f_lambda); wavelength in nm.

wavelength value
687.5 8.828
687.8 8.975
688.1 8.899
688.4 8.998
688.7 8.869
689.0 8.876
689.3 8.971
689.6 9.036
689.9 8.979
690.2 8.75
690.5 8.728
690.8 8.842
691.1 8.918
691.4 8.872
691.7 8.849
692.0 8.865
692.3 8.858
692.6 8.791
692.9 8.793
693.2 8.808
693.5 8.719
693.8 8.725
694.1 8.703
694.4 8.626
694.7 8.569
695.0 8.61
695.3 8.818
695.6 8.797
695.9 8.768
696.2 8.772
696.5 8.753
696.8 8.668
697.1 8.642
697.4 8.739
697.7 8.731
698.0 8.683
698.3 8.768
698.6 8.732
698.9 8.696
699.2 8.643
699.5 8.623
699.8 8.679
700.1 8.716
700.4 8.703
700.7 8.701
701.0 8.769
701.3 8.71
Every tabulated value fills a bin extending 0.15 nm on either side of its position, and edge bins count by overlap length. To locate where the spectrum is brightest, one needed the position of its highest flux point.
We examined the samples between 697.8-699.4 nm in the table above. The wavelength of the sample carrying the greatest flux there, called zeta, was 698.3 nm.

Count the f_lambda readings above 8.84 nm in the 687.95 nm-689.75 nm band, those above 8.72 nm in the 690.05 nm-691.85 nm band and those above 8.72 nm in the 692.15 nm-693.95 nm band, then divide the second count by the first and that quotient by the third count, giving 0.20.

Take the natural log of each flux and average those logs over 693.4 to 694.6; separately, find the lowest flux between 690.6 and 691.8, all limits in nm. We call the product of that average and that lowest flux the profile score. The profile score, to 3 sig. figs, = 19.1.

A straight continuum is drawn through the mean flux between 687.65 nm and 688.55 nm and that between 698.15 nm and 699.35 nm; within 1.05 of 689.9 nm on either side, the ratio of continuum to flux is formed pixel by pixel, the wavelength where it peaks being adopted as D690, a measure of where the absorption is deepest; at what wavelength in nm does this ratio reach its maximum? 690.5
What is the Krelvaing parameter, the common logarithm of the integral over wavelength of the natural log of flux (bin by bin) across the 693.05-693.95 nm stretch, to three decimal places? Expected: 0.291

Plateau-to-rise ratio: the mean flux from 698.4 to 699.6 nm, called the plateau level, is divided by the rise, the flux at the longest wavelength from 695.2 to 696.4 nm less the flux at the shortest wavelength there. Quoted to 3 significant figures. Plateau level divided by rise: -189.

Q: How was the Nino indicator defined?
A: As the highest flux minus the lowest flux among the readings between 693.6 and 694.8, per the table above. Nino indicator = 0.16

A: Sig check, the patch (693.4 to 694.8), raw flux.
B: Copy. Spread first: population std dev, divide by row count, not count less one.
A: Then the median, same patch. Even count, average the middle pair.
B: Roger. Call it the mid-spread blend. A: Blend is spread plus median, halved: 4.38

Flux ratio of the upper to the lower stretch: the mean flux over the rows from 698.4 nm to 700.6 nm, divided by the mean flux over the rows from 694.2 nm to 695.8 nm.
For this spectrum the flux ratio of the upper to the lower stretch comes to 1.000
